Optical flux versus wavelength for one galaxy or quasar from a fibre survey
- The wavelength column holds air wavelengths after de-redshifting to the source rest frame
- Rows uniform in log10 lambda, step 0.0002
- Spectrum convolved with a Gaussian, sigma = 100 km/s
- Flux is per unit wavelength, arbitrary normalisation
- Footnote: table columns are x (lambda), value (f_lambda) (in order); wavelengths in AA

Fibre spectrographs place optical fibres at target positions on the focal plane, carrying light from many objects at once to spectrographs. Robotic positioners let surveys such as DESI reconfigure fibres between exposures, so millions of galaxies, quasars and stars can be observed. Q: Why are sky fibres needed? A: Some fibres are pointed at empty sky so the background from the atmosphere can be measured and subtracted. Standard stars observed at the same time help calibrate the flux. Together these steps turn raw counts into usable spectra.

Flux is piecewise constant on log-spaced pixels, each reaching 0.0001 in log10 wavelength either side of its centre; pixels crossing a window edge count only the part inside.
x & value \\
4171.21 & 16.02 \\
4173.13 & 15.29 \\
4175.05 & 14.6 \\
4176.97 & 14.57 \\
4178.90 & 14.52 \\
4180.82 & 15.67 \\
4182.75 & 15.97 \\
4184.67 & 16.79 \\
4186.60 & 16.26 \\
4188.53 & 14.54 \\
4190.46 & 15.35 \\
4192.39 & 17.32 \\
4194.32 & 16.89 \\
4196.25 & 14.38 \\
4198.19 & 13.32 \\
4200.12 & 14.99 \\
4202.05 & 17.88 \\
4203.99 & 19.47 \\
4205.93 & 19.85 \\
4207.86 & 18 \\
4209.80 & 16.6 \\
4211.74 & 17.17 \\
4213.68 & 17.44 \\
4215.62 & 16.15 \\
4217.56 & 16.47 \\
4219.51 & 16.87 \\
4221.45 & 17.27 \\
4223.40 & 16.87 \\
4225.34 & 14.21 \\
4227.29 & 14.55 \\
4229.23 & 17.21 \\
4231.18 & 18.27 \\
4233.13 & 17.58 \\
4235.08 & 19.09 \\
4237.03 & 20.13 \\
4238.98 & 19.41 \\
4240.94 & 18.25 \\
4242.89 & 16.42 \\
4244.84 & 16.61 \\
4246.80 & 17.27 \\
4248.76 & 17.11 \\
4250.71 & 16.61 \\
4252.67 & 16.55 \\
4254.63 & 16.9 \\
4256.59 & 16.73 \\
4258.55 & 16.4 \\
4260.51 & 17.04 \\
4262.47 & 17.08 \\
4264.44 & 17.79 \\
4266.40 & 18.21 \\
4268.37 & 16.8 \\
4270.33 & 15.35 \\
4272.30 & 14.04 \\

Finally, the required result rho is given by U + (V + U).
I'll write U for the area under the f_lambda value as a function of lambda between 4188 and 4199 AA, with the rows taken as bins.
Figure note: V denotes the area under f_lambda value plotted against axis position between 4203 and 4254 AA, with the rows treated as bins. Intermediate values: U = 169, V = 885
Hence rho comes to 1223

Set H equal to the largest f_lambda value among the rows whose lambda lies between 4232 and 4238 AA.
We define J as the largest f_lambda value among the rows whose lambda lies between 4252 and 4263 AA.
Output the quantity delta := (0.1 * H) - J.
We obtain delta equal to -15.1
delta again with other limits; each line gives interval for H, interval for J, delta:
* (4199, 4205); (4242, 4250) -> -15.3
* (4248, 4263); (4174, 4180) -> -12.9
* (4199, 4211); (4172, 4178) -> -13.3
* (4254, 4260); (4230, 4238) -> -18.4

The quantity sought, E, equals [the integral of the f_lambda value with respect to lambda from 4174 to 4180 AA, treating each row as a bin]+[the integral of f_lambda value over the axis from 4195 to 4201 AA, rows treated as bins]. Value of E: 174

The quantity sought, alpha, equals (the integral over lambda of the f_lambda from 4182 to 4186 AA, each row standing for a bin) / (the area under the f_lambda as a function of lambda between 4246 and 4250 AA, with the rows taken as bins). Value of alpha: 0.96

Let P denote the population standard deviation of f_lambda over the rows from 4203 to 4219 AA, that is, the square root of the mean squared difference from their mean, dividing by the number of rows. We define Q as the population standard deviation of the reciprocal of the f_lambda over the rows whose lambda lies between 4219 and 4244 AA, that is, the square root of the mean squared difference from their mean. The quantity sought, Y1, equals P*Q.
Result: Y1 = 0.0075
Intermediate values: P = 1.3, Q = 0.0058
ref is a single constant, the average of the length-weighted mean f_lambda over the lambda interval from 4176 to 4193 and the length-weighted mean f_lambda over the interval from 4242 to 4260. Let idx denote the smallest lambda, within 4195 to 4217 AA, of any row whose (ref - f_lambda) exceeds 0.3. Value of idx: 4196.25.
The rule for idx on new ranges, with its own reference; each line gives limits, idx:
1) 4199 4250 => 4200.12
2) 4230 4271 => 4270.33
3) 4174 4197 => 4175.05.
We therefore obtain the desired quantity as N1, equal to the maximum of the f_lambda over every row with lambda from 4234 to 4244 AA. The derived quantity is 20.13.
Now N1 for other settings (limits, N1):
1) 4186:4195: 17.32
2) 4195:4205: 19.47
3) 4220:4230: 17.27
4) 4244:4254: 17.27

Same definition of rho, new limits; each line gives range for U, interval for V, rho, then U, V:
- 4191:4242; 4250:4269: 2070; 873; 323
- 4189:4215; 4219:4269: 1732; 436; 860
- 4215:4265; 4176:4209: 2246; 855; 535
